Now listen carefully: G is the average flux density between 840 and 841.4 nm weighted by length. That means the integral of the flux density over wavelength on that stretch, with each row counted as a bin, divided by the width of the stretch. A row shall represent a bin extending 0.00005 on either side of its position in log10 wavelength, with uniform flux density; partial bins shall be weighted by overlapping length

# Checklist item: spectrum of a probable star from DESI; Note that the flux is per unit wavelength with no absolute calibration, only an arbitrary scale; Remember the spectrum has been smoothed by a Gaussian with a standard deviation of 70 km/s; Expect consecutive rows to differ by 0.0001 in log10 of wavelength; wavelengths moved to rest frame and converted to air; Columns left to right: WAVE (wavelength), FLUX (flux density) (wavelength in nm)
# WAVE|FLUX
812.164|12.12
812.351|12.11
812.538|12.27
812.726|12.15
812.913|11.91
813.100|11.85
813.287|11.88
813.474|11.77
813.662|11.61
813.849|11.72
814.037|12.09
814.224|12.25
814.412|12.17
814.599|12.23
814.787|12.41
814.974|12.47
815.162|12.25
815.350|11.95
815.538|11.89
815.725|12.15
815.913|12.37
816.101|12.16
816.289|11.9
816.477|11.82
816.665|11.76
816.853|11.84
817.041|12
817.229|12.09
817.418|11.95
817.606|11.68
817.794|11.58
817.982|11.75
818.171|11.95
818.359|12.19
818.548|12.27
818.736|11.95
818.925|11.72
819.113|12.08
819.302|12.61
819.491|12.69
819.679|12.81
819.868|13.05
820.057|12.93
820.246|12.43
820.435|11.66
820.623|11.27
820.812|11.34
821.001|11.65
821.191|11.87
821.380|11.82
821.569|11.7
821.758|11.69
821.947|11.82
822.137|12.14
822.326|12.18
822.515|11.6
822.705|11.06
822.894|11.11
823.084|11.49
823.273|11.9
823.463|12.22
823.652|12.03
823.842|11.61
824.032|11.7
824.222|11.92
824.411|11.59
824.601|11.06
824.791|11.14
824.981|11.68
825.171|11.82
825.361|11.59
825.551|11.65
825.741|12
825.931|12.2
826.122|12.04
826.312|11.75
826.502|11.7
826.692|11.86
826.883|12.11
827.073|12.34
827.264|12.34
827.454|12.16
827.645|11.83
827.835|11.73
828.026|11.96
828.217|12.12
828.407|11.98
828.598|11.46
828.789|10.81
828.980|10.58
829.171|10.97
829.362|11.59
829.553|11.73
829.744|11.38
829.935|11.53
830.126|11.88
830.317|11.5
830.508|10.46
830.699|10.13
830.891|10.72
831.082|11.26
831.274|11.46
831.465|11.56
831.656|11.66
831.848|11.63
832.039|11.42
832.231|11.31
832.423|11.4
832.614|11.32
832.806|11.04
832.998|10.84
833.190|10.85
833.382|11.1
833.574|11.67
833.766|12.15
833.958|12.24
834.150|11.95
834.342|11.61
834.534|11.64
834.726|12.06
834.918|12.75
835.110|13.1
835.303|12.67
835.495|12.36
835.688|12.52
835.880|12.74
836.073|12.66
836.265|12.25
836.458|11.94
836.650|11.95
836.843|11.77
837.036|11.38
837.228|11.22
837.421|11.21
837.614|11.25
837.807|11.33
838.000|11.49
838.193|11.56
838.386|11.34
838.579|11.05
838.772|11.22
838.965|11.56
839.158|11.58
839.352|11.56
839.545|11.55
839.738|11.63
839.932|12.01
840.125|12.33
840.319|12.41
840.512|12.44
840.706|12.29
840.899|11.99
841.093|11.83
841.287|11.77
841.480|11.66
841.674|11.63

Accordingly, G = 12.1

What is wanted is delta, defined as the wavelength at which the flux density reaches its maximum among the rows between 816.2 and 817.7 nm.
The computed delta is 817.229 nm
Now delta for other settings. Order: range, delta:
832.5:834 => 833.958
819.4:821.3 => 819.868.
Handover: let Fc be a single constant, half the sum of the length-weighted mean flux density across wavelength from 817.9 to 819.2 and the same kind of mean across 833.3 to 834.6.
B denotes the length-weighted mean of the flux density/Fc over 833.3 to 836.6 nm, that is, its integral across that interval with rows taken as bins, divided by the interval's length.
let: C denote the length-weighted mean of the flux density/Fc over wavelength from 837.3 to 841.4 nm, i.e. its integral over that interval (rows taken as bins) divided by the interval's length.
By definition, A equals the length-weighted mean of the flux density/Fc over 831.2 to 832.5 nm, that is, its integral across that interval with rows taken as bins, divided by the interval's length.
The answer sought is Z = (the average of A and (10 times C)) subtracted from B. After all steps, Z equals -4.37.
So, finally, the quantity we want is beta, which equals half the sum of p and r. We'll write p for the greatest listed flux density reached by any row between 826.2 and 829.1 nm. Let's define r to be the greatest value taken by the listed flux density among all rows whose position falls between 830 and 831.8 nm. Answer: 12.1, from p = 12.34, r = 11.88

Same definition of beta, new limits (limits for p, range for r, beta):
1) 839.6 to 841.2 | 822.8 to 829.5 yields 12.4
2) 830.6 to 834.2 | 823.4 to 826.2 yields 12.2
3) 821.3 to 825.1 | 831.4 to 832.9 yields 11.9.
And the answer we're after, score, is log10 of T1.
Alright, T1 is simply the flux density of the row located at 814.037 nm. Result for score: 1.08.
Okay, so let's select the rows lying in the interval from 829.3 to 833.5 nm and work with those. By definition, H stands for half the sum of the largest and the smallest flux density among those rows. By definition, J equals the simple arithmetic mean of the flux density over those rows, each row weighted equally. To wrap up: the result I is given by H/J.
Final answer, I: 0.977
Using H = 11.0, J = 11.3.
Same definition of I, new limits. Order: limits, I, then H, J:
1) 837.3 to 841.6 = 1.005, 11.7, 11.7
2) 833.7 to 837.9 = 1.010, 12.2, 12.0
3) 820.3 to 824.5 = 0.995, 11.6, 11.7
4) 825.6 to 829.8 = 0.975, 11.5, 11.8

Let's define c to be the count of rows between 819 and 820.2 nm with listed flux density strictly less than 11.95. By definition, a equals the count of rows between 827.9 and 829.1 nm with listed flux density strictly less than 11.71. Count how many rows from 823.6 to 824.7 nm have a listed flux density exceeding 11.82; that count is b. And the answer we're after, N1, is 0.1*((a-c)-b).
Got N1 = 0.10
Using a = 3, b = 2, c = 0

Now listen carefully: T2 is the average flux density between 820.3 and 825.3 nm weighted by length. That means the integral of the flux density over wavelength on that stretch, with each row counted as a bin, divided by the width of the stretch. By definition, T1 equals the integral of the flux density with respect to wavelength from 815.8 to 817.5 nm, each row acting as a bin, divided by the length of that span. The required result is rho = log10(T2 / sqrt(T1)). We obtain 0.528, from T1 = 11.98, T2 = 11.7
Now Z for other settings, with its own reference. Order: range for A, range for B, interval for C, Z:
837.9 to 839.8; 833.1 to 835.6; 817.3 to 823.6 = -4.50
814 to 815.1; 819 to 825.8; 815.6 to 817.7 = -4.56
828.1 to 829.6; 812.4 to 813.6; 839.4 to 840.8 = -4.55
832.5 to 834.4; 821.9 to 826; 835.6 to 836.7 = -4.70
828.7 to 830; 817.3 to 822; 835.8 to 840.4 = -4.38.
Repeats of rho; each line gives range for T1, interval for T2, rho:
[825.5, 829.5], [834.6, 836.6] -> 0.561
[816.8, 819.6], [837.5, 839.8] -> 0.518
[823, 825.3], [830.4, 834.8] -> 0.522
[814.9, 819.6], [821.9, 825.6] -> 0.526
